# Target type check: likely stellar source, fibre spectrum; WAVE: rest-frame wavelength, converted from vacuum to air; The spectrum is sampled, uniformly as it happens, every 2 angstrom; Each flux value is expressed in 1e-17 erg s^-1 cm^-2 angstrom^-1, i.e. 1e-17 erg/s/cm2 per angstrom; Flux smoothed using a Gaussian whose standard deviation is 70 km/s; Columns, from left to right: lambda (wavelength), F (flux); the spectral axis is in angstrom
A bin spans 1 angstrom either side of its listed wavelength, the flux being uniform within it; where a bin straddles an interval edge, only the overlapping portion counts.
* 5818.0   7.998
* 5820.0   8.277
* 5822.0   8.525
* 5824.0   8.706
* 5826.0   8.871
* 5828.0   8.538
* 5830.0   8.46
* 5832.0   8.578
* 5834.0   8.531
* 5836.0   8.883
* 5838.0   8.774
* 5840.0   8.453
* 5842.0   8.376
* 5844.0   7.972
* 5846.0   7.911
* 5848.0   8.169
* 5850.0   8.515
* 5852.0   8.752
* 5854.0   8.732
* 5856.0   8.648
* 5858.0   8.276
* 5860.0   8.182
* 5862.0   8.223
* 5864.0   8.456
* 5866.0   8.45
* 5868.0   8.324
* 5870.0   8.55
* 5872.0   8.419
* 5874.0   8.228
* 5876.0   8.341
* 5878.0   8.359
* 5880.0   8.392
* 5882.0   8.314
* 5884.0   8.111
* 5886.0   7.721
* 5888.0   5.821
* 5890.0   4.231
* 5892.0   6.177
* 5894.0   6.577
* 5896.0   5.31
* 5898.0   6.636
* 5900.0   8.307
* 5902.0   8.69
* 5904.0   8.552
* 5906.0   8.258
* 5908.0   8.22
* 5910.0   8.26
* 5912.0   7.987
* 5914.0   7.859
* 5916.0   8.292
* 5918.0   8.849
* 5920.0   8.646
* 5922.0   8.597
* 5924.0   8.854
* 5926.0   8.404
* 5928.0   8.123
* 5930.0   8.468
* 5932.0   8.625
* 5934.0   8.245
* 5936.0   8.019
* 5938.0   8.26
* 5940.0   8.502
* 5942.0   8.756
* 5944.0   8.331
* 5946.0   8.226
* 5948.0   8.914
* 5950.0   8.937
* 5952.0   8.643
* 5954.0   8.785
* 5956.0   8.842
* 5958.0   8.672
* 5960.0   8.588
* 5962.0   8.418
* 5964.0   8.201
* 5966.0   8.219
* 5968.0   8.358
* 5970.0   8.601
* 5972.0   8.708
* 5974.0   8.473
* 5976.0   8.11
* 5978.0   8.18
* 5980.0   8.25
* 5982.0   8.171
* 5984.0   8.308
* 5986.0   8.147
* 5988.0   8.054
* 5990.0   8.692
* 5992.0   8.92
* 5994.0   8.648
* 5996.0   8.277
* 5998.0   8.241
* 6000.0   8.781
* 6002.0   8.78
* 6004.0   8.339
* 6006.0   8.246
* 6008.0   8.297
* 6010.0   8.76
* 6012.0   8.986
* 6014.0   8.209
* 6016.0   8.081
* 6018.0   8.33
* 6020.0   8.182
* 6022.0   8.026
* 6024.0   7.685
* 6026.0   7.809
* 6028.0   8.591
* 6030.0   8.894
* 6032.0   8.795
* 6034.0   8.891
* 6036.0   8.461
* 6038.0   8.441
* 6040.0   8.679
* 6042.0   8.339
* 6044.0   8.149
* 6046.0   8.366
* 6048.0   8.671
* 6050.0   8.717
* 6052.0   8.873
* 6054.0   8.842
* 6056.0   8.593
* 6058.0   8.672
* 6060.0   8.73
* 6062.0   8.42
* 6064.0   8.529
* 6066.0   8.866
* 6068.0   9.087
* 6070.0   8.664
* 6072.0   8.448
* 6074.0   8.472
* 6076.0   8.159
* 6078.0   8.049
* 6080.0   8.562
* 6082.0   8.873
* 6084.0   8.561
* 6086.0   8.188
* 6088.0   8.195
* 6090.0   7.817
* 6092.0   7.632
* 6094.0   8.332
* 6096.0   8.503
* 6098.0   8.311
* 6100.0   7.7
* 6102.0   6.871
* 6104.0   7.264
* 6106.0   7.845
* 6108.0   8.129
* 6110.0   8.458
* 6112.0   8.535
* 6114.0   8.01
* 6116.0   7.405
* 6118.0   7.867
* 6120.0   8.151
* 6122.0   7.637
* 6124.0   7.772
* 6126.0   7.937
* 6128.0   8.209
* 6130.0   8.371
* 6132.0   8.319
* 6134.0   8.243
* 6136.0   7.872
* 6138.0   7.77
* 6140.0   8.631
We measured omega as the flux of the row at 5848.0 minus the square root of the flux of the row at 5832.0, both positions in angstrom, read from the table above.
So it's 5.2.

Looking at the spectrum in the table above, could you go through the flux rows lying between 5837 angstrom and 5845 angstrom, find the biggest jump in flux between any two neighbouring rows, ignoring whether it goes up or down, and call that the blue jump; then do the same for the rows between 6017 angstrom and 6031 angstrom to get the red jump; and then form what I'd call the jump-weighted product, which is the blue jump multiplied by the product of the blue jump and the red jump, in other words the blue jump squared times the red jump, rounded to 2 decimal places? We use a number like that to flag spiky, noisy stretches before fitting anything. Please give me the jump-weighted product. 0.13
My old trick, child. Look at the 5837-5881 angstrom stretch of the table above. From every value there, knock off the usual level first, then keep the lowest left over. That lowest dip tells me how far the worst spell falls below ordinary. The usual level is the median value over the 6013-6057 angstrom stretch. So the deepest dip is -0.54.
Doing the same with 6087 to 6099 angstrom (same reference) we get -0.82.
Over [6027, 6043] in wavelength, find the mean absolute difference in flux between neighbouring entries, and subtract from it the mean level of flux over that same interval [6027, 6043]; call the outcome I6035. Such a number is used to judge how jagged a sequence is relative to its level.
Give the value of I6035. -8.42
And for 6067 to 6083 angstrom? -8.27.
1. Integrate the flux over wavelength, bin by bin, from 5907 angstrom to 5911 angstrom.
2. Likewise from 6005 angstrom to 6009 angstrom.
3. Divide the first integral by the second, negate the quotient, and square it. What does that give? 0.99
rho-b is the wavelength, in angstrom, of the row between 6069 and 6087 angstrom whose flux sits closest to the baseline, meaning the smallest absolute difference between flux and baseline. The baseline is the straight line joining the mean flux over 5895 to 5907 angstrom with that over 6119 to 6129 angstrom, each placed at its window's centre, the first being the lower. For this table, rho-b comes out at 6078.0 angstrom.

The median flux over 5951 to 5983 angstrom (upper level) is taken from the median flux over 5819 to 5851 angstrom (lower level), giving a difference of 0.07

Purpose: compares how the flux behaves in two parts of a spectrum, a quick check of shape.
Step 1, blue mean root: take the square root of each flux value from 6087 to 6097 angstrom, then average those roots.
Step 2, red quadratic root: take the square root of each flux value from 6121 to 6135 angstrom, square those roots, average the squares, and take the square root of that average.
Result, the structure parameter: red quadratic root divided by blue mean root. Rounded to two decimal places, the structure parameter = 1.00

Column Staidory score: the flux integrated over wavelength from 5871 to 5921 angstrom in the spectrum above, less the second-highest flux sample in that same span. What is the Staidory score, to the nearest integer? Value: 376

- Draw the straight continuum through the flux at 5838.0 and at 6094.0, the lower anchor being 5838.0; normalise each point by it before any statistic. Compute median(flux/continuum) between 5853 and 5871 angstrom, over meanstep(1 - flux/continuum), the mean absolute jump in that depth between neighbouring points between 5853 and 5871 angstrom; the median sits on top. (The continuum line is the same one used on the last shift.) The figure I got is 58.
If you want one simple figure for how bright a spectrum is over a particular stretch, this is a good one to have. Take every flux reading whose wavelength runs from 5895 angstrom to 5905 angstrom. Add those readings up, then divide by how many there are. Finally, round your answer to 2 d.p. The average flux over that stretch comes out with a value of 7.50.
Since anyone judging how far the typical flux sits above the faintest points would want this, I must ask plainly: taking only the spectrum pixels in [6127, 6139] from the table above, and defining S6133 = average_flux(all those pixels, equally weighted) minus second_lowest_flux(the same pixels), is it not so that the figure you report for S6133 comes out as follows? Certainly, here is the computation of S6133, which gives 0.26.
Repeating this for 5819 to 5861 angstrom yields 0.51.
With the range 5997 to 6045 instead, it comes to 0.61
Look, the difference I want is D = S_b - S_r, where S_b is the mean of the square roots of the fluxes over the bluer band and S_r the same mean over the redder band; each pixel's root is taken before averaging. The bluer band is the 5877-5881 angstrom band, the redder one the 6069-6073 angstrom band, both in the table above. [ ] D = -0.03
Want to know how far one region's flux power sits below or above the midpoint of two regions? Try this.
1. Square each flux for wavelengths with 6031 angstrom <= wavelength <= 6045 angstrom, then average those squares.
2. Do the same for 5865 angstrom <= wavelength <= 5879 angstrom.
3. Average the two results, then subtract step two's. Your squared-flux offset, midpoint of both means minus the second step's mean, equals 1.3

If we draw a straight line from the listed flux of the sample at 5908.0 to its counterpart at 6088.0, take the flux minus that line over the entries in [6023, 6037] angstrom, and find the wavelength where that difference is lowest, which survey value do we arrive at 6024.0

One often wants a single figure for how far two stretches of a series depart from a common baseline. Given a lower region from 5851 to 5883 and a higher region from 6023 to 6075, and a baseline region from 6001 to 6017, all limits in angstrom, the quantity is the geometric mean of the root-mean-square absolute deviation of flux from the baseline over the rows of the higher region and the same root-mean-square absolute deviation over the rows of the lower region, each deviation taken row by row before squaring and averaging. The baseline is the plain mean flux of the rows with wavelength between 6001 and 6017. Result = 0.24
